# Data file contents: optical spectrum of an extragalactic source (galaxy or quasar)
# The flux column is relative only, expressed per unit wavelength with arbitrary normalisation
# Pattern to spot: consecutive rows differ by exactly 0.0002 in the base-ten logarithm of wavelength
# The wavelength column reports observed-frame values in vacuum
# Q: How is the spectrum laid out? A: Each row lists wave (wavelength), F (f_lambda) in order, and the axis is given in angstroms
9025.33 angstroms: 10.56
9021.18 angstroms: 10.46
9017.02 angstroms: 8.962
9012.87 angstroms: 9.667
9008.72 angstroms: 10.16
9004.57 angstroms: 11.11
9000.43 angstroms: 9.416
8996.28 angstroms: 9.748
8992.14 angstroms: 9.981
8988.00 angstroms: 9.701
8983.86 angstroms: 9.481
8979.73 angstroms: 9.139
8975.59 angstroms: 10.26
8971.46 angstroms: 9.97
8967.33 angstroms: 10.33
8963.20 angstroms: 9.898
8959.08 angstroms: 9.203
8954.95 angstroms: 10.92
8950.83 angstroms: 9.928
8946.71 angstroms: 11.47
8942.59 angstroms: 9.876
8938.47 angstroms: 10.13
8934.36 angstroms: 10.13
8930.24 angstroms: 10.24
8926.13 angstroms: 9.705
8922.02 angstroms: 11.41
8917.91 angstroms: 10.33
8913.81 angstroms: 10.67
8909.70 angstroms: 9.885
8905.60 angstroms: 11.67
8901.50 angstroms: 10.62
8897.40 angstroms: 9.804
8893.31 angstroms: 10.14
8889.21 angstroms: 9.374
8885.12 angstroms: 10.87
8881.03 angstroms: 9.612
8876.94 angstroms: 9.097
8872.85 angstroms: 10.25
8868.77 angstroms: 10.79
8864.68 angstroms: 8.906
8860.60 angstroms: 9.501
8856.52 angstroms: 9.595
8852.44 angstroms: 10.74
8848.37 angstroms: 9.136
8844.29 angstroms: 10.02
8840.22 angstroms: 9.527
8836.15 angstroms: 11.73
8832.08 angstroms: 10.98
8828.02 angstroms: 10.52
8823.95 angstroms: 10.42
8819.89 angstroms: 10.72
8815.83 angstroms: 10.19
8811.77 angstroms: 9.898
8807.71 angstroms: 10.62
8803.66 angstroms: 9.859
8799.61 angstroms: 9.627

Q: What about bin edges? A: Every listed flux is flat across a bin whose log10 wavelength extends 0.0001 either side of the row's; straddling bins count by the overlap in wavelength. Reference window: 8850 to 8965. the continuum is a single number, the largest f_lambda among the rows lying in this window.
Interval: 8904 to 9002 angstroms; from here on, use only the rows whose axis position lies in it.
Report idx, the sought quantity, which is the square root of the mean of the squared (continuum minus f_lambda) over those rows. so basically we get 1.7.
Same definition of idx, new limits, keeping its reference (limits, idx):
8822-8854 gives 1.5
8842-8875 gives 1.9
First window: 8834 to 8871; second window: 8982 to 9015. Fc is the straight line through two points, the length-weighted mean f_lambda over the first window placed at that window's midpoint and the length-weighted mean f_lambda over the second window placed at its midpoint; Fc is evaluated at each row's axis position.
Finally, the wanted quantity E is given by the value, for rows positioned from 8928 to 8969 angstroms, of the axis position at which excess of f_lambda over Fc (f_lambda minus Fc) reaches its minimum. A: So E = 8959.08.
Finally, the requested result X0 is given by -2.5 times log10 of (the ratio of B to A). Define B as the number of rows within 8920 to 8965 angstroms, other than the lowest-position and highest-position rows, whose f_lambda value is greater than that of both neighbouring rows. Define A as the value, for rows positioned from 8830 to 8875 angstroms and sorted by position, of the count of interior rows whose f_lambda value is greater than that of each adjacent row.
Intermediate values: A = 4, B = 3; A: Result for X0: 0.3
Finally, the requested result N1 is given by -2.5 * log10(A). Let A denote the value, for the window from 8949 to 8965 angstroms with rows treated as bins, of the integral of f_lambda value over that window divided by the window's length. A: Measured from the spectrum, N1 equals -2.50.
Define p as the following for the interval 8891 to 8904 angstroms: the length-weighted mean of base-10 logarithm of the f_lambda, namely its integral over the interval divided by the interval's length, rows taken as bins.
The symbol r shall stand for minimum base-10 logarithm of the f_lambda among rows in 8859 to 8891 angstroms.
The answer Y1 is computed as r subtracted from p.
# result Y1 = 0.059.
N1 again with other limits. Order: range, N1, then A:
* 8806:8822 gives -2.54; 10.4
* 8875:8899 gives -2.48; 9.8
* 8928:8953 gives -2.53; 10.3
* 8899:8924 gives -2.58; 10.7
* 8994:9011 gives -2.51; 10.1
